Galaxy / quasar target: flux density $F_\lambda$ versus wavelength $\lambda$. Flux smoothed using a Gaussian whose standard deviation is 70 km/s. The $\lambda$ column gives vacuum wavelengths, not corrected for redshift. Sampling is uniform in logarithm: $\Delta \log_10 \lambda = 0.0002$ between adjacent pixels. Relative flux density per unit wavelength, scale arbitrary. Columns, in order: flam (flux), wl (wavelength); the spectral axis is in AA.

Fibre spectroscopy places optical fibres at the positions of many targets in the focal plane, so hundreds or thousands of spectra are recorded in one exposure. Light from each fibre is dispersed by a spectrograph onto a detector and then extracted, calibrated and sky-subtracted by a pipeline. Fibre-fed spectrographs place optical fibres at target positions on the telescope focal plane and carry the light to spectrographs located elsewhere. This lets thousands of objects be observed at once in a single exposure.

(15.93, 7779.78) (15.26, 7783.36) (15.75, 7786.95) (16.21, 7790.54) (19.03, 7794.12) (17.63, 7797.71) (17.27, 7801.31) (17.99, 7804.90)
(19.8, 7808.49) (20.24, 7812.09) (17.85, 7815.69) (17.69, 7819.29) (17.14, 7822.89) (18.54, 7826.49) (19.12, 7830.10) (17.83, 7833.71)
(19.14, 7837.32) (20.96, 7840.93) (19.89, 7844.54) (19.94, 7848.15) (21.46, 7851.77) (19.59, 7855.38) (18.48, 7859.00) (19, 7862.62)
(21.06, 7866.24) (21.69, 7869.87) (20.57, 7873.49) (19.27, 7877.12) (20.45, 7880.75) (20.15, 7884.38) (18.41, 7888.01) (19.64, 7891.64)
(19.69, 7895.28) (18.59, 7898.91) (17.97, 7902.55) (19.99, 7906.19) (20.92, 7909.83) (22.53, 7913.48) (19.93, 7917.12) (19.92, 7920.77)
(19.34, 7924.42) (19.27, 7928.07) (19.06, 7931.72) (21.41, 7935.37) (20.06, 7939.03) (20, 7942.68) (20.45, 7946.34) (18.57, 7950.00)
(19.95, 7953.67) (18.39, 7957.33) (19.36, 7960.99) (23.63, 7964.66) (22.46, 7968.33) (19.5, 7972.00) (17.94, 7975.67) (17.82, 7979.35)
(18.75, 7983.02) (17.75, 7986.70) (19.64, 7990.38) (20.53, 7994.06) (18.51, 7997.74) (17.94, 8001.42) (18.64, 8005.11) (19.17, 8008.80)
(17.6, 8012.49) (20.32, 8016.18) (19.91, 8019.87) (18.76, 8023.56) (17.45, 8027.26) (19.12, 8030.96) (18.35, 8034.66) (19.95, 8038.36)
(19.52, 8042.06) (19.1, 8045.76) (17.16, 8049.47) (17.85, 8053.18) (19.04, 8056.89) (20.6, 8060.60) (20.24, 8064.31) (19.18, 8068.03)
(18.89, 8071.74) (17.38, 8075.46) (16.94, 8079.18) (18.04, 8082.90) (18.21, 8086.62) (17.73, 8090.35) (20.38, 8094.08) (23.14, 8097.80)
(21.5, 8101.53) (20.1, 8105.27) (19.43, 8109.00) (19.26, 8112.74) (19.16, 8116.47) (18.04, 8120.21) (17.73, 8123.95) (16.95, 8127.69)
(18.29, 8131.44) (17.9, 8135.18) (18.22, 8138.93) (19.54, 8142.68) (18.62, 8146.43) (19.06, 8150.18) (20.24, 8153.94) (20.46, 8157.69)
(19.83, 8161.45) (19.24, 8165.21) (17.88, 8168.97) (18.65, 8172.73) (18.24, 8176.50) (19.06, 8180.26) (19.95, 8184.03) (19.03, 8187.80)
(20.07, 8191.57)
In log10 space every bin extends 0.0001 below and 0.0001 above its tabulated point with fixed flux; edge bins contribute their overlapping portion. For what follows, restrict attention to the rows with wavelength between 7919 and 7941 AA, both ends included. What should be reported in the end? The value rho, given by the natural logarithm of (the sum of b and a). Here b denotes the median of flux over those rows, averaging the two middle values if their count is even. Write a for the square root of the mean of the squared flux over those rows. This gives 3.68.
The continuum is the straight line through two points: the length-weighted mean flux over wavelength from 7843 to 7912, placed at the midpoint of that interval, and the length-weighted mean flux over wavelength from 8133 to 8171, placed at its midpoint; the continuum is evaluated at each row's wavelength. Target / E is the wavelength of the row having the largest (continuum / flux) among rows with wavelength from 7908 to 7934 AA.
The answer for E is 7931.72 AA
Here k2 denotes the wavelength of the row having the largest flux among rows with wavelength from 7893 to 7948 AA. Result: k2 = 7913.48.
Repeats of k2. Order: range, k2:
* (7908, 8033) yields 7964.66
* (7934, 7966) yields 7964.66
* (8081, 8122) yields 8097.80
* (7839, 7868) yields 7851.77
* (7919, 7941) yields 7935.37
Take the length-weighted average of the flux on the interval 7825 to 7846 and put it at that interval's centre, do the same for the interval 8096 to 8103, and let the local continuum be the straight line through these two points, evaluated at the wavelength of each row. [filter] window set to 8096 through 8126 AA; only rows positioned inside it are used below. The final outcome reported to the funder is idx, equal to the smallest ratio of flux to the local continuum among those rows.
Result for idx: 0.78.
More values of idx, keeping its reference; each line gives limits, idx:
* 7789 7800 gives 0.87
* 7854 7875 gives 0.95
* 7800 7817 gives 0.92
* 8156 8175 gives 0.77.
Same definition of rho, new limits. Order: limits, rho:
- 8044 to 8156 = 3.64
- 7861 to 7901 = 3.68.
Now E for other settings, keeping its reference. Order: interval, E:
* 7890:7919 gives 7902.55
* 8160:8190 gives 8168.97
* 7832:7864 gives 7833.71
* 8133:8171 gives 8135.18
